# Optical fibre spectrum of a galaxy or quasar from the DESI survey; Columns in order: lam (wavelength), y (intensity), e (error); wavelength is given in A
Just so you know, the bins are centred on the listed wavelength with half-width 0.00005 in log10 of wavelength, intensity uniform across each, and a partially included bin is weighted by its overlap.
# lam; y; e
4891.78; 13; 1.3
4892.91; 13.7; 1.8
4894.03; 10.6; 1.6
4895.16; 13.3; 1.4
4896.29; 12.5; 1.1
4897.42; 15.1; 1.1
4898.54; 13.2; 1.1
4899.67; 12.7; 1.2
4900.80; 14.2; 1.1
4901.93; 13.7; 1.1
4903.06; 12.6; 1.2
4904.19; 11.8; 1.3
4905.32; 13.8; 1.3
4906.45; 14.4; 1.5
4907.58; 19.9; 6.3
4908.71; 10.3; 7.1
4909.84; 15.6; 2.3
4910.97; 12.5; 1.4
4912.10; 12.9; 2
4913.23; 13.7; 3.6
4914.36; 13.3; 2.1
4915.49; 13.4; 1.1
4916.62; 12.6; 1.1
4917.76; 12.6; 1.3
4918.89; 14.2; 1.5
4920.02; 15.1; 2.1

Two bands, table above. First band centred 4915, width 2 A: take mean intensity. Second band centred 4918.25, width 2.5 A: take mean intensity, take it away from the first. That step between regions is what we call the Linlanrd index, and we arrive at 0.0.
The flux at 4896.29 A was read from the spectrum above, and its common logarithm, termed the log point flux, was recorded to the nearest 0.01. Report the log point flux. 1.10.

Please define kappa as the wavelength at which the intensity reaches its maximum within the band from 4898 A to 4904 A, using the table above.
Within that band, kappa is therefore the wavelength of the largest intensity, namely 4900.80 A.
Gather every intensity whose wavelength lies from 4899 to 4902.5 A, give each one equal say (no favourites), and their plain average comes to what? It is 13.5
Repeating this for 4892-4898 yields 13.0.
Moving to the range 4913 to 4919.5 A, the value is 13.3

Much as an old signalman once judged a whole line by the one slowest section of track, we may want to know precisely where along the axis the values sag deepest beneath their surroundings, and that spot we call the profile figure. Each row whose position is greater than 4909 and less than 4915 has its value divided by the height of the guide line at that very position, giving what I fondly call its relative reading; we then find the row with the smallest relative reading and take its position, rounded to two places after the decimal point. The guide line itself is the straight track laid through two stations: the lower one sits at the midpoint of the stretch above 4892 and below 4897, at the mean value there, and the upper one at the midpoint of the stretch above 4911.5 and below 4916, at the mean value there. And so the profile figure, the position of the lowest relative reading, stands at 4910.97 A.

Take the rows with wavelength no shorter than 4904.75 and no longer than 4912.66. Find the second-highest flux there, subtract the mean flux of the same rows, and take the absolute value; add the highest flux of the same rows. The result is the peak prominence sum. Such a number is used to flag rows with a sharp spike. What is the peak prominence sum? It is 21.3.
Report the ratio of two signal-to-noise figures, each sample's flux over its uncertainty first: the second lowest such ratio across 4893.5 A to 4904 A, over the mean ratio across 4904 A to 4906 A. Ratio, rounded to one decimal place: 1.0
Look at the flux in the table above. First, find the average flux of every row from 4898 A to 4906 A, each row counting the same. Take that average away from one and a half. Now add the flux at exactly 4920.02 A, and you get 3.5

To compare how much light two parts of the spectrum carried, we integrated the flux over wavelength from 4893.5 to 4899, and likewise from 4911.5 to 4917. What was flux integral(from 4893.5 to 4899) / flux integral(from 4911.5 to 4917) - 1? -0.02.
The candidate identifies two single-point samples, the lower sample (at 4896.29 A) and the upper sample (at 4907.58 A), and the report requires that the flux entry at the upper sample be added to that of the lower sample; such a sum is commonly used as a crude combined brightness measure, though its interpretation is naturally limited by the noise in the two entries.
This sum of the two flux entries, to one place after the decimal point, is 32.4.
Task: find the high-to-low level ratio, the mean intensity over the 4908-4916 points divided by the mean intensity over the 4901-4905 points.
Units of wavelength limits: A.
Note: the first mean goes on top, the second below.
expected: 1.03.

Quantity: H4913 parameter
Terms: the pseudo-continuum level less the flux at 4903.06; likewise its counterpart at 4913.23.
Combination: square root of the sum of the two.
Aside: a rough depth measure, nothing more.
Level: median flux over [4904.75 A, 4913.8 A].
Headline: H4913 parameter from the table 1.1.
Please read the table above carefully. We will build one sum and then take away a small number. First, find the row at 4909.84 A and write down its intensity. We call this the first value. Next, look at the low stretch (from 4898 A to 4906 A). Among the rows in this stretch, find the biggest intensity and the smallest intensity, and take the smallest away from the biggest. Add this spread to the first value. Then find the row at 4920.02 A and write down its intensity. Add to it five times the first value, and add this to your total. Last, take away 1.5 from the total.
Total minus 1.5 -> 110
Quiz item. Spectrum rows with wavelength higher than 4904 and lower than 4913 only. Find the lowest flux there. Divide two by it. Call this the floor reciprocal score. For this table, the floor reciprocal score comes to 0.194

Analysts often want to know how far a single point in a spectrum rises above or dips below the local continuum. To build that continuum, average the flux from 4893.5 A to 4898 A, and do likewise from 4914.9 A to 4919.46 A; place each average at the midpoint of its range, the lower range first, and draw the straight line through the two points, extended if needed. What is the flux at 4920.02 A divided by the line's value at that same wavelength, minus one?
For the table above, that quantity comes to 0.140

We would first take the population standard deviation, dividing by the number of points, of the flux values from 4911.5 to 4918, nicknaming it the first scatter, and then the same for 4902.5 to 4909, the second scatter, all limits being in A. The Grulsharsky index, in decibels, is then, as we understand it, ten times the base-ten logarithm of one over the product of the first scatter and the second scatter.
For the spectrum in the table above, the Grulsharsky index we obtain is -1.0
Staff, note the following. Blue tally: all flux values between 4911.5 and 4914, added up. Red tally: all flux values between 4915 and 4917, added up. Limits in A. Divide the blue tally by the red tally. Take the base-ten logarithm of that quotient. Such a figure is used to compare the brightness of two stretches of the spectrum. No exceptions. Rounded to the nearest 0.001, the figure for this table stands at 0.010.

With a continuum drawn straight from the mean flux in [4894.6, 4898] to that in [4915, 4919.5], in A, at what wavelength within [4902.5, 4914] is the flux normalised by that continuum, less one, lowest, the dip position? 4908.71 A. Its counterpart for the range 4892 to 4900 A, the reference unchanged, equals 4894.03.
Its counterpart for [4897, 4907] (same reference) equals 4904.19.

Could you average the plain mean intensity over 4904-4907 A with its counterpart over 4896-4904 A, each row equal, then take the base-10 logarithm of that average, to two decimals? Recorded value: 1.13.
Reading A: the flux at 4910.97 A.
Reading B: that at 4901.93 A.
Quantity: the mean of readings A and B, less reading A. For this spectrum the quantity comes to 0.6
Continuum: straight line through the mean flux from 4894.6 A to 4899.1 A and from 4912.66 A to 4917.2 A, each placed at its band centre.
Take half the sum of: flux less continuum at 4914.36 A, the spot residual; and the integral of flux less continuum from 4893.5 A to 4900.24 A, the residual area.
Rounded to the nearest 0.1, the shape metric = -2.1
